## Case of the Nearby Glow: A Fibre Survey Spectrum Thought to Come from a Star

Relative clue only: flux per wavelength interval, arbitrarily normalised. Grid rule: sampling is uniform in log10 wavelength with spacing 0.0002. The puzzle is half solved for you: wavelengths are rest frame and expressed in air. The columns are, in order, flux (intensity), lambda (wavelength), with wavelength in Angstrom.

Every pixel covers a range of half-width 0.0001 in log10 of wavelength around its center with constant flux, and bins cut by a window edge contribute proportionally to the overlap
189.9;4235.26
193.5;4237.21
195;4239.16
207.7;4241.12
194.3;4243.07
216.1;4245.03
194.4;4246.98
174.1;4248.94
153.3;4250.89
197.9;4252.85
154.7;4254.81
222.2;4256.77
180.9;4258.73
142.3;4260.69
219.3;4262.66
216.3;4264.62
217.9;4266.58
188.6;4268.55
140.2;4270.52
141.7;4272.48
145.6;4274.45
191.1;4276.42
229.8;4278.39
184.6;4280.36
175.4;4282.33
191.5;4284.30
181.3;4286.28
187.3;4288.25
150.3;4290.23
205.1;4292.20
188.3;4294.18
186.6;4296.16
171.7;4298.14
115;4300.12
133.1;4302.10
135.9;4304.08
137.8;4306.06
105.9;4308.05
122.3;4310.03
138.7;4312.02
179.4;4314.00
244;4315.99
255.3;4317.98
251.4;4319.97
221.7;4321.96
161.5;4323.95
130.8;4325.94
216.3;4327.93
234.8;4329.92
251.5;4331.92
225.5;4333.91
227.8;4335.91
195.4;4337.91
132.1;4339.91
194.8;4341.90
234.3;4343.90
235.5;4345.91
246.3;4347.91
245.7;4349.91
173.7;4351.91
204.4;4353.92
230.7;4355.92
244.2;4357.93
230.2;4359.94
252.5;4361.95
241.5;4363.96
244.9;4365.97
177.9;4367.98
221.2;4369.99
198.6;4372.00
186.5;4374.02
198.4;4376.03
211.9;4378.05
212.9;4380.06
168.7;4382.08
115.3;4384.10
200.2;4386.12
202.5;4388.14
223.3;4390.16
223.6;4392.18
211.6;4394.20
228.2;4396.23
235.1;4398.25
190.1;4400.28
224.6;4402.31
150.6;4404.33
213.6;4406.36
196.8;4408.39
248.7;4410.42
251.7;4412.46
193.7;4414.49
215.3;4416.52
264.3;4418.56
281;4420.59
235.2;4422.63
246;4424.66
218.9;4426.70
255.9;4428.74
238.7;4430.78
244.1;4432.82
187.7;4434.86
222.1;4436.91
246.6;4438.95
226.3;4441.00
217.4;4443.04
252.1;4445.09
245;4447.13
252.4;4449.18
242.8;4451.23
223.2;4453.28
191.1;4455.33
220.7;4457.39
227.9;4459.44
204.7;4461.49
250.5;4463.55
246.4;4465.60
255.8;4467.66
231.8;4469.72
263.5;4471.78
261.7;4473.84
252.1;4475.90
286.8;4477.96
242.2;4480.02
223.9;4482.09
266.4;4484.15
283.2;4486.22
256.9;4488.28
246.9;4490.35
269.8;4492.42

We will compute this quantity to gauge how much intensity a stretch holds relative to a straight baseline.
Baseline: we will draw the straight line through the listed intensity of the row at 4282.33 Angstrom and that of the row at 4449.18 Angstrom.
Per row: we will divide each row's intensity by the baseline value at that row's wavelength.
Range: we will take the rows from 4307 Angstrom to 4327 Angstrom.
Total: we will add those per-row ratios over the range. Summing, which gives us 9.4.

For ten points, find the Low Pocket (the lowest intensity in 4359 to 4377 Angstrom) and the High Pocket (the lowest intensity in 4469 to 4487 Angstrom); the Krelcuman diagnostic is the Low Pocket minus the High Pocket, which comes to -46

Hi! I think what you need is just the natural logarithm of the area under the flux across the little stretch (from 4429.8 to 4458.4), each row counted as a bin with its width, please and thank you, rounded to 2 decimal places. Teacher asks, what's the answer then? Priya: 8.79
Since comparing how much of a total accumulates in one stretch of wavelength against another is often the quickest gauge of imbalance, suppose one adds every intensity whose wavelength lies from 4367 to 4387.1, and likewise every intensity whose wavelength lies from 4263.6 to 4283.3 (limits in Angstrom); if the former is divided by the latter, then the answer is 1.03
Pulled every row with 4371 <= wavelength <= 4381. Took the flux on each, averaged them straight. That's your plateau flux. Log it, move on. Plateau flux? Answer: 202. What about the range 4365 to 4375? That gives 206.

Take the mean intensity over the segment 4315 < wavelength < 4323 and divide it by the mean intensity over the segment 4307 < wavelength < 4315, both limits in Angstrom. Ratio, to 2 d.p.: 1.78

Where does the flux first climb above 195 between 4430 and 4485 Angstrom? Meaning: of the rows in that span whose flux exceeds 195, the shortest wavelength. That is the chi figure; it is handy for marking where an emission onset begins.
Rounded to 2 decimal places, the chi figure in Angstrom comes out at 4430.78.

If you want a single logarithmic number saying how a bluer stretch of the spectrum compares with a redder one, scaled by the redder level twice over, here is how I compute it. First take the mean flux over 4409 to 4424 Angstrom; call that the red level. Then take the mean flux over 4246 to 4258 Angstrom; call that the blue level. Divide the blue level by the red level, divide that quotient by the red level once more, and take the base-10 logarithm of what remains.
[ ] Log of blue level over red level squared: -2.50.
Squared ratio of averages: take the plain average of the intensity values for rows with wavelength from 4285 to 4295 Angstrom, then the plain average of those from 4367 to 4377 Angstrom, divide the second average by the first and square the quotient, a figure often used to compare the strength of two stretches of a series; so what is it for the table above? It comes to 1.2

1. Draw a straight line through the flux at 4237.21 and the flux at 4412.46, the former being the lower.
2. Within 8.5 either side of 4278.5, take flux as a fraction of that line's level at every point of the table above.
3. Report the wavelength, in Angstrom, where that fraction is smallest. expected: 4270.52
